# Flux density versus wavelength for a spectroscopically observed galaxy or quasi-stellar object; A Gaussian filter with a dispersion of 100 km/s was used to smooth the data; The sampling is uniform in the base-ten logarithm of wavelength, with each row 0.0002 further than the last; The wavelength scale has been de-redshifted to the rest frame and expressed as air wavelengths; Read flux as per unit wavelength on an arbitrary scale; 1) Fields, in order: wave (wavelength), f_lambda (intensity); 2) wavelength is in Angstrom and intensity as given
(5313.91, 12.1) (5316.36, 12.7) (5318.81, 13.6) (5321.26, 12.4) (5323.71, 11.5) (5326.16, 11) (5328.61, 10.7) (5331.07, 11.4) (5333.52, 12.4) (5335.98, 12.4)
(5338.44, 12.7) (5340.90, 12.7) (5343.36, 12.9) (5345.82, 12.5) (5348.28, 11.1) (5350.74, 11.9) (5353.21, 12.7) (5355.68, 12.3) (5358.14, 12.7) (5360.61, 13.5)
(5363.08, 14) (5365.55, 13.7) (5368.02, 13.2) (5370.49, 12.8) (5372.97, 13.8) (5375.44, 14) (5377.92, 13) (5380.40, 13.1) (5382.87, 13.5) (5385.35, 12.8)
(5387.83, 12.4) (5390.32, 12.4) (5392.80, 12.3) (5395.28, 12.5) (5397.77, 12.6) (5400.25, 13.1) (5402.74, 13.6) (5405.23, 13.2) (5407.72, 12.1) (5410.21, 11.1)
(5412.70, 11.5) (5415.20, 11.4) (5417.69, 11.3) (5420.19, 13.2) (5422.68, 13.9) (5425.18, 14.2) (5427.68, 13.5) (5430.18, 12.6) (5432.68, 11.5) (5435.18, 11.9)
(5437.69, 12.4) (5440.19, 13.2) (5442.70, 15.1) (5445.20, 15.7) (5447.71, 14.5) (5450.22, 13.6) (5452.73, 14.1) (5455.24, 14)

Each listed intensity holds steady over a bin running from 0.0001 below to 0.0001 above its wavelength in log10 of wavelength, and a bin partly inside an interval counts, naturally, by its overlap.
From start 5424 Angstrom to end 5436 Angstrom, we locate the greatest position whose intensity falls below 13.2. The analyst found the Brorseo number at 5435.18 Angstrom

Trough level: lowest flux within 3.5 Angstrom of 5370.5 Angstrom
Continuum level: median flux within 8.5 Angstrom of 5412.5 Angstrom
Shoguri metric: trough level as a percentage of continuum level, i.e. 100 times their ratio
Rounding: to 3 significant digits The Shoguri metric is 111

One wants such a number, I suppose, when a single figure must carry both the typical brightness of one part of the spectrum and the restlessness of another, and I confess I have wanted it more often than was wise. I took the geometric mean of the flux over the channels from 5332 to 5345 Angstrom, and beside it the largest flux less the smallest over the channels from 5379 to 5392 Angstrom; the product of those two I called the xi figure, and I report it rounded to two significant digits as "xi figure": 14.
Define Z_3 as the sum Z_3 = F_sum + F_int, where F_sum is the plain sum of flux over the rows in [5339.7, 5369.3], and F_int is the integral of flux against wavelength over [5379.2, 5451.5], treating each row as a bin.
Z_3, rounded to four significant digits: 1086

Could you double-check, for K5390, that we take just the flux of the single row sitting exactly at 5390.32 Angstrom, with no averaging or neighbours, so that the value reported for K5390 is 12.4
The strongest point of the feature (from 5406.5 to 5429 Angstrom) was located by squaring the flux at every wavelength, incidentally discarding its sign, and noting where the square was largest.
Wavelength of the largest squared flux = 5425.18 Angstrom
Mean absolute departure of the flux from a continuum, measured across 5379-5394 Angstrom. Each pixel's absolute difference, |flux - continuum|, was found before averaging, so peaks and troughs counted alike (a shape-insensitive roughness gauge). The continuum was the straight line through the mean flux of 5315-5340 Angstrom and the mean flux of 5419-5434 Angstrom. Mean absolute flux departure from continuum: 0.42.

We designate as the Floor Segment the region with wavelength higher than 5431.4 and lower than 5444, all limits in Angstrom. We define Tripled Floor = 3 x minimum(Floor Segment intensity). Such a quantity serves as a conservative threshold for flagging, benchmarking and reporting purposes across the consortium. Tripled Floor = 34.5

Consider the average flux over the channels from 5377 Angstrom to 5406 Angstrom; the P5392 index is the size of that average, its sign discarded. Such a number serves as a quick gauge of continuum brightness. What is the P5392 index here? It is 12.9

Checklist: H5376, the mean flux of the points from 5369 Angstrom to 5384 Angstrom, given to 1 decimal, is 13.4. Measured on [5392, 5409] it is 12.8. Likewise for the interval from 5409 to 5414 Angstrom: 11.3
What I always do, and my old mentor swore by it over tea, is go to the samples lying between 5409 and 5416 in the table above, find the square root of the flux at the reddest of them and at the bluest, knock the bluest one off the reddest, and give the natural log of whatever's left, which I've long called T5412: -3.1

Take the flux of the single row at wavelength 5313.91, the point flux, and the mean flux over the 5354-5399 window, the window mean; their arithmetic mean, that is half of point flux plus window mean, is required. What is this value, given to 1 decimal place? 12.6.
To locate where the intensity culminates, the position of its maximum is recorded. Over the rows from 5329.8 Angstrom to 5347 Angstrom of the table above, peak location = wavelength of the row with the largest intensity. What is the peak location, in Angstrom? 5343.36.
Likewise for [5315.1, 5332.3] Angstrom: 5318.81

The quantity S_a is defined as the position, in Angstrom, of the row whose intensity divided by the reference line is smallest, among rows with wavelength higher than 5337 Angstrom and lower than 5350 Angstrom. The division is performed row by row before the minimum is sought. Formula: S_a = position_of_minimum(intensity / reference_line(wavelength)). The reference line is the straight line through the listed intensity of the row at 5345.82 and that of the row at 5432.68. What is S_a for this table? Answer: 5348.28 Angstrom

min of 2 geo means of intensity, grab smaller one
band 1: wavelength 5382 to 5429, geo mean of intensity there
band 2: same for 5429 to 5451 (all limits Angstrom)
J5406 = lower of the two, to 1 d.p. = 12.6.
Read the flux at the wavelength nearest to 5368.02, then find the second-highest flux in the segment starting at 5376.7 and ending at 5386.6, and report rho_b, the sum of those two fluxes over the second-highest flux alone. 2.01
